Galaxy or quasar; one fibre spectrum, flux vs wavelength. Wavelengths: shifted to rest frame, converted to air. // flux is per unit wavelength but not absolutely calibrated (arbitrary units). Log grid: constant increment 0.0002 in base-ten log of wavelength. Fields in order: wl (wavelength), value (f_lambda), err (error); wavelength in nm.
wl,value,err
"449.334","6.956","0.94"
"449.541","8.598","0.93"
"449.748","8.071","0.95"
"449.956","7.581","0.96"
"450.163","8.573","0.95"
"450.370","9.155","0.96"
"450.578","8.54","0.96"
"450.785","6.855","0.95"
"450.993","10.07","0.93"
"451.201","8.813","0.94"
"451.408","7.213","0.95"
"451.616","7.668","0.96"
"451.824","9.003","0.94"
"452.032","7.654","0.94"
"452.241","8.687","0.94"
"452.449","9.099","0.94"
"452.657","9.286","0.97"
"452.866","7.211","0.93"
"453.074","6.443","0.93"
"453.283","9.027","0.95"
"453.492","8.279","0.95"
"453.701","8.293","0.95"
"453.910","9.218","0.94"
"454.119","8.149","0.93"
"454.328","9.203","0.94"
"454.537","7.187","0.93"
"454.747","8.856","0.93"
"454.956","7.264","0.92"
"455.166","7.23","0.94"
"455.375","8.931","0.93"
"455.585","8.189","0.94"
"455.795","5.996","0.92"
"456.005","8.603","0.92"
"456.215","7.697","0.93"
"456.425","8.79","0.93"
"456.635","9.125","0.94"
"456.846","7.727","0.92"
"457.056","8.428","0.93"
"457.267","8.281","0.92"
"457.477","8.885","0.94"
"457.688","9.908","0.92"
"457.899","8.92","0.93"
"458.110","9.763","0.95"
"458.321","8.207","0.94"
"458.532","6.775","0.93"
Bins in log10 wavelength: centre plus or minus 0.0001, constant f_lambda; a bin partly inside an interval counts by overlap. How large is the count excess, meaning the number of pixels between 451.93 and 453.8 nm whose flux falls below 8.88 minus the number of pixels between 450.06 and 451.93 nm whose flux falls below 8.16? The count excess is 3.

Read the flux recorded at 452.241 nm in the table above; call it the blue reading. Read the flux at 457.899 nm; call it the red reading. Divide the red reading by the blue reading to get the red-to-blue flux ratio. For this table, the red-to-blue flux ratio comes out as 1.03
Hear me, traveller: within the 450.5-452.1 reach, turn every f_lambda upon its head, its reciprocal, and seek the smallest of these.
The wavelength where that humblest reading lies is 450.993 nm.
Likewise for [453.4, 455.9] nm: 453.910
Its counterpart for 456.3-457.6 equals 456.635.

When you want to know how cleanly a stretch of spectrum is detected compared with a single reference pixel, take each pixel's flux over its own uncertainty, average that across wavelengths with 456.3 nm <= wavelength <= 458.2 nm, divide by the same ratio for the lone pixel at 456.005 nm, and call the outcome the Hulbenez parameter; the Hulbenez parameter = 1.02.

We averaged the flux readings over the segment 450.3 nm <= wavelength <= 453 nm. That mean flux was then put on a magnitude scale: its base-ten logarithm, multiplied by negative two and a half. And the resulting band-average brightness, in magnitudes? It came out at -2.31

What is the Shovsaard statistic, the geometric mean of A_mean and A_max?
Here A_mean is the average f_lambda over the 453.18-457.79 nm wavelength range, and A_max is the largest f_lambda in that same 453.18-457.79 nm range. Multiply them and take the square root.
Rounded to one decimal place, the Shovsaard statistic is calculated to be 9.1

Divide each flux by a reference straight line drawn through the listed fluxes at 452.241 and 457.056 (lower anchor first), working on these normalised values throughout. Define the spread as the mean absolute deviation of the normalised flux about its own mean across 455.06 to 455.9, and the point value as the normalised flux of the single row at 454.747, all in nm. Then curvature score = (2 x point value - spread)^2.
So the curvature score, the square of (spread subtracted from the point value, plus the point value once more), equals 3.83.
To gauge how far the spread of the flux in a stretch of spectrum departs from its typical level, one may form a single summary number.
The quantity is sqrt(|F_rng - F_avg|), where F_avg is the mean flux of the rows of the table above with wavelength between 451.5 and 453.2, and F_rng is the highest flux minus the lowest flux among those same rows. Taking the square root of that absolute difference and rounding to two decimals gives 2.30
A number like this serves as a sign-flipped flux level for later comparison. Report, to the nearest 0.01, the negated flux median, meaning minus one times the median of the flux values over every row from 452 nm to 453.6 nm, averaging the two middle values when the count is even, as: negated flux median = -8.48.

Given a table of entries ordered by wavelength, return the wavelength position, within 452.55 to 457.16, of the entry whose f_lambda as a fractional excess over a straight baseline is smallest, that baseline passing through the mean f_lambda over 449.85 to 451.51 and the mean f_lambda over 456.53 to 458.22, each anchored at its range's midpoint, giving 455.795 nm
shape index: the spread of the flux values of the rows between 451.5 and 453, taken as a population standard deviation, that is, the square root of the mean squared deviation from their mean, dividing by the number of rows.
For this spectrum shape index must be 0.78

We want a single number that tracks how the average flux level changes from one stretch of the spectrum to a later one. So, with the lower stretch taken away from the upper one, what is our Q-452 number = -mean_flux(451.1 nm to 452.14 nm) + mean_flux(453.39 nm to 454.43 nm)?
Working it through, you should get 0.56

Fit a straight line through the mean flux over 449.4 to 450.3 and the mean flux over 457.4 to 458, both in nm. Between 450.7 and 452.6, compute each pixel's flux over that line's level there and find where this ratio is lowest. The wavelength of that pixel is 450.785 nm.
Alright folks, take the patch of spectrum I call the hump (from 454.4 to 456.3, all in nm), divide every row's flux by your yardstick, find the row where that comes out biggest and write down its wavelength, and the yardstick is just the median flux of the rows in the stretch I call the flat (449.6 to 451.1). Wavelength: 455.375 nm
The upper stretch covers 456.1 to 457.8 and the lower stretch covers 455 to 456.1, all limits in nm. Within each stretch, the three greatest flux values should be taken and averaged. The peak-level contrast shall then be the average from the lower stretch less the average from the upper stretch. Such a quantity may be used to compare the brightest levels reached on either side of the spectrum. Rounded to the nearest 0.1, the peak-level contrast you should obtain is -0.7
